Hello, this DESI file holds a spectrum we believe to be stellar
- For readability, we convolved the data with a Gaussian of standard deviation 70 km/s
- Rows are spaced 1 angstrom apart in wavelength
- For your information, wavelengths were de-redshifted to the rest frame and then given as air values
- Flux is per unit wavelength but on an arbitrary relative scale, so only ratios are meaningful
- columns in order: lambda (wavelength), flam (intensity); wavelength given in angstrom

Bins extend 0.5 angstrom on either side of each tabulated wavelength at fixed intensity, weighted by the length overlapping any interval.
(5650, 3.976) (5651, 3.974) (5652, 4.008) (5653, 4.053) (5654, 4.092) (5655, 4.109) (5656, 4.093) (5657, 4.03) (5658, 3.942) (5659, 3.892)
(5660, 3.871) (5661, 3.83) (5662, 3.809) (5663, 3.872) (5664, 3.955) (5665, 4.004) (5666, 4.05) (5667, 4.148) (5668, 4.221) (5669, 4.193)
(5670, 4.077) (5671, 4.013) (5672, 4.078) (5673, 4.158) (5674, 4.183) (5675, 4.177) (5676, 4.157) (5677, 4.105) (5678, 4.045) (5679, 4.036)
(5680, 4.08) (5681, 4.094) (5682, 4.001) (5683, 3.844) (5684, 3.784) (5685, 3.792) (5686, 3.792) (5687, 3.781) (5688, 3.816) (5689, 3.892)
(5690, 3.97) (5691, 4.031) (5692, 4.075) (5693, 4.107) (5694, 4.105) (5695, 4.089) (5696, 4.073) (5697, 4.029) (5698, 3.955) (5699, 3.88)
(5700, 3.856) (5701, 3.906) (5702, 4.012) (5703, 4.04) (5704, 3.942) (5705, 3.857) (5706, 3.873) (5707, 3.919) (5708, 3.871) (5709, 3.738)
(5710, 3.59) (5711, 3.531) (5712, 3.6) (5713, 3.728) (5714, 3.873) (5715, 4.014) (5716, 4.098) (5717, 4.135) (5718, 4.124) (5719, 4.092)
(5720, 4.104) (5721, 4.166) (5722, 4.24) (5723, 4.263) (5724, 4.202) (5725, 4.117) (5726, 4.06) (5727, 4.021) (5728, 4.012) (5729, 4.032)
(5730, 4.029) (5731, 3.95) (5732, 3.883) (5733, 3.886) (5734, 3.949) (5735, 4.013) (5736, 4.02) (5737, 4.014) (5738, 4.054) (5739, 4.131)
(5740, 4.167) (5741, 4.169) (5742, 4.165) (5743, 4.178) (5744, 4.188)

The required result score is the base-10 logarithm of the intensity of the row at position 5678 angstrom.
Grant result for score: 0.607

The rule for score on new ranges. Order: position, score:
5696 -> 0.610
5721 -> 0.620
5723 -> 0.630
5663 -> 0.588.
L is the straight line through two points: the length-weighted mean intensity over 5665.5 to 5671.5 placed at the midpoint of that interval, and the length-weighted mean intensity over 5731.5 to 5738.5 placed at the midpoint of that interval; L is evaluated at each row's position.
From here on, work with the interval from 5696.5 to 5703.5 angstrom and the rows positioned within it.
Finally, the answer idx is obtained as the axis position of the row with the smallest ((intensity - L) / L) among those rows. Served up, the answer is 5700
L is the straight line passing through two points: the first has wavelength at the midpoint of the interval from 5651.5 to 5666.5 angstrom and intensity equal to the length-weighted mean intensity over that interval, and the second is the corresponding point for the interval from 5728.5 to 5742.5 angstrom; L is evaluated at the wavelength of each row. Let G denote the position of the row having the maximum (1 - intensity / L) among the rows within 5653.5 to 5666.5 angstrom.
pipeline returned 5662 angstrom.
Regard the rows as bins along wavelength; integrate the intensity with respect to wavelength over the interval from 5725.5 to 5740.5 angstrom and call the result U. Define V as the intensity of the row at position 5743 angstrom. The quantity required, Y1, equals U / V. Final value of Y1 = 14.4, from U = 60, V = 4.178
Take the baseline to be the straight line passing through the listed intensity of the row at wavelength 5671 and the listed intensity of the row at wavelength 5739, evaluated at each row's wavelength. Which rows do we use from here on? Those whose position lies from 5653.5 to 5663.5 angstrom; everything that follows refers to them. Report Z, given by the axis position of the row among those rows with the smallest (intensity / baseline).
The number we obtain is 5662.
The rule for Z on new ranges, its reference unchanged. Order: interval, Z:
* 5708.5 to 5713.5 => 5711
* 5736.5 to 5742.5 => 5737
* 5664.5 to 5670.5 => 5665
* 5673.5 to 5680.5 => 5679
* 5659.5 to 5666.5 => 5662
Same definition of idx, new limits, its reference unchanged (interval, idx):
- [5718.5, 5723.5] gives 5719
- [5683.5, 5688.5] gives 5684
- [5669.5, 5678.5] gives 5671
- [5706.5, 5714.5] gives 5711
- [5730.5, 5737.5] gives 5732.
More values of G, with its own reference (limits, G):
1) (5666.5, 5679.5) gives 5671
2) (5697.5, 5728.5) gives 5711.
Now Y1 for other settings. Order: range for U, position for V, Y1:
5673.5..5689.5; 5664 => 16.1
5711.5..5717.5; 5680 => 5.7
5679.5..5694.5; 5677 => 14.4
